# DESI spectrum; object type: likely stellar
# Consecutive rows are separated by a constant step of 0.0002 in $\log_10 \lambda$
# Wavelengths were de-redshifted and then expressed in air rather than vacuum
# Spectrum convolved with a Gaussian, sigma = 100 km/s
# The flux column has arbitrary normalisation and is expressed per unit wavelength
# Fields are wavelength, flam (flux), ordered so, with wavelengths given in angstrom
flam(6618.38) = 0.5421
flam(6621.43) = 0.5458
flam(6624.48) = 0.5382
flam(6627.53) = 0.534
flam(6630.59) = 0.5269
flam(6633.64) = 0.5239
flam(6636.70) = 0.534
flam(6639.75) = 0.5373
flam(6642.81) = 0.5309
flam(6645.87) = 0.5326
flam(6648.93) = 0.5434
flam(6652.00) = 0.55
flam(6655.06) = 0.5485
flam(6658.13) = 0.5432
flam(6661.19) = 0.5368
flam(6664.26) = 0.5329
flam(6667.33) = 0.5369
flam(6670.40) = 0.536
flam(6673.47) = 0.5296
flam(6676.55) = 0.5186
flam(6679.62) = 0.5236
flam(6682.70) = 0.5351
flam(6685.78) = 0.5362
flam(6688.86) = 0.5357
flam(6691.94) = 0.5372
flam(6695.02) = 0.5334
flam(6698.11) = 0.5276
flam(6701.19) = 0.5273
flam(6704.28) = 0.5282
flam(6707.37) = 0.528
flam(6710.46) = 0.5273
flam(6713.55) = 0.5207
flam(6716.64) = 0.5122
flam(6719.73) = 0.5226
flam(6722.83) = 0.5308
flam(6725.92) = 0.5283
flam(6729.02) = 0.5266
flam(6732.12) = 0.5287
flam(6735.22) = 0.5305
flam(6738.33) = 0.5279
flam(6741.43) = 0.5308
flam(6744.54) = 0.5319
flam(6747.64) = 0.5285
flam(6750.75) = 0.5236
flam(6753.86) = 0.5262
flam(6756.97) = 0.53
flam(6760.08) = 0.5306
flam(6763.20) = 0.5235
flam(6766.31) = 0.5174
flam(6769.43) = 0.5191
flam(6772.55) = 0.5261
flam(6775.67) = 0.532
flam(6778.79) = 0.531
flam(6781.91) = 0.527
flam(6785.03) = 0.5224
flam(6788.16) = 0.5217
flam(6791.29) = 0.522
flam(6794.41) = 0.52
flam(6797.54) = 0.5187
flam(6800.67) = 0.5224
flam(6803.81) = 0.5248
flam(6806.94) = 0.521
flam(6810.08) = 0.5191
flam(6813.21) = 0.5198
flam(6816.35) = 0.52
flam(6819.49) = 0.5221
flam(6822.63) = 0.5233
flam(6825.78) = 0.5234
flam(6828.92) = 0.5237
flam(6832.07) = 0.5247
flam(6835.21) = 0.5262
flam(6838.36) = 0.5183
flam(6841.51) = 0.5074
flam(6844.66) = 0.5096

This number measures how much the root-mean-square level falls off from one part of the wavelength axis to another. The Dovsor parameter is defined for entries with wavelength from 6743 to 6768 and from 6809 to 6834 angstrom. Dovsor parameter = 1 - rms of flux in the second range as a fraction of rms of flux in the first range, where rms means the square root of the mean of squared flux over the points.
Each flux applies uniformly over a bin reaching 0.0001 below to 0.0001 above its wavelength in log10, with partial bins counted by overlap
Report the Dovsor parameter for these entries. 0.008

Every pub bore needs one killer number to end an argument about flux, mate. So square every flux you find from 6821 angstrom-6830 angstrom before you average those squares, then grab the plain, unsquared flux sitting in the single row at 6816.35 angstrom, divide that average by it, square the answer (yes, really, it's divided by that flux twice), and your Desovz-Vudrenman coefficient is 0.278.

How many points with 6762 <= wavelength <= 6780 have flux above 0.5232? 4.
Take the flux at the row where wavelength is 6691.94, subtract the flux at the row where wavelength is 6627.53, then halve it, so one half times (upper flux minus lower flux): 0.0016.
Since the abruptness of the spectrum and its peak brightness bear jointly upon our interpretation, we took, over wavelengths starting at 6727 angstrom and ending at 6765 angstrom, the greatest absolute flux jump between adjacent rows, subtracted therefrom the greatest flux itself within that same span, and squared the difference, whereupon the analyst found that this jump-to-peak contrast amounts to 0.275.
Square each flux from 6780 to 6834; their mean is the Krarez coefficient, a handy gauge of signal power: 0.273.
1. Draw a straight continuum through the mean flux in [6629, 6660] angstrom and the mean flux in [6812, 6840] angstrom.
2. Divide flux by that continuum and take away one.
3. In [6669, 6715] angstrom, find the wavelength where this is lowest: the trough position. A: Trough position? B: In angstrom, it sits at 6676.55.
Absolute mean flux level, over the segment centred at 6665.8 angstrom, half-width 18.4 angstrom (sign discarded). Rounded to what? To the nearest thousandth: 0.536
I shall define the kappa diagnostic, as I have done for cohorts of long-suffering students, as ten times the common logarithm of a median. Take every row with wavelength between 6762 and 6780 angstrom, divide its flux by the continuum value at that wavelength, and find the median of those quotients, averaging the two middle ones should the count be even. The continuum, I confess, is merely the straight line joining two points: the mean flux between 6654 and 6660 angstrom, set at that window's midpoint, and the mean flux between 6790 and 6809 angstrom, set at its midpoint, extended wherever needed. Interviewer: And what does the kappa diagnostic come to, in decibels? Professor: -0.02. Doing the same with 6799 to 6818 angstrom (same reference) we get 0.01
